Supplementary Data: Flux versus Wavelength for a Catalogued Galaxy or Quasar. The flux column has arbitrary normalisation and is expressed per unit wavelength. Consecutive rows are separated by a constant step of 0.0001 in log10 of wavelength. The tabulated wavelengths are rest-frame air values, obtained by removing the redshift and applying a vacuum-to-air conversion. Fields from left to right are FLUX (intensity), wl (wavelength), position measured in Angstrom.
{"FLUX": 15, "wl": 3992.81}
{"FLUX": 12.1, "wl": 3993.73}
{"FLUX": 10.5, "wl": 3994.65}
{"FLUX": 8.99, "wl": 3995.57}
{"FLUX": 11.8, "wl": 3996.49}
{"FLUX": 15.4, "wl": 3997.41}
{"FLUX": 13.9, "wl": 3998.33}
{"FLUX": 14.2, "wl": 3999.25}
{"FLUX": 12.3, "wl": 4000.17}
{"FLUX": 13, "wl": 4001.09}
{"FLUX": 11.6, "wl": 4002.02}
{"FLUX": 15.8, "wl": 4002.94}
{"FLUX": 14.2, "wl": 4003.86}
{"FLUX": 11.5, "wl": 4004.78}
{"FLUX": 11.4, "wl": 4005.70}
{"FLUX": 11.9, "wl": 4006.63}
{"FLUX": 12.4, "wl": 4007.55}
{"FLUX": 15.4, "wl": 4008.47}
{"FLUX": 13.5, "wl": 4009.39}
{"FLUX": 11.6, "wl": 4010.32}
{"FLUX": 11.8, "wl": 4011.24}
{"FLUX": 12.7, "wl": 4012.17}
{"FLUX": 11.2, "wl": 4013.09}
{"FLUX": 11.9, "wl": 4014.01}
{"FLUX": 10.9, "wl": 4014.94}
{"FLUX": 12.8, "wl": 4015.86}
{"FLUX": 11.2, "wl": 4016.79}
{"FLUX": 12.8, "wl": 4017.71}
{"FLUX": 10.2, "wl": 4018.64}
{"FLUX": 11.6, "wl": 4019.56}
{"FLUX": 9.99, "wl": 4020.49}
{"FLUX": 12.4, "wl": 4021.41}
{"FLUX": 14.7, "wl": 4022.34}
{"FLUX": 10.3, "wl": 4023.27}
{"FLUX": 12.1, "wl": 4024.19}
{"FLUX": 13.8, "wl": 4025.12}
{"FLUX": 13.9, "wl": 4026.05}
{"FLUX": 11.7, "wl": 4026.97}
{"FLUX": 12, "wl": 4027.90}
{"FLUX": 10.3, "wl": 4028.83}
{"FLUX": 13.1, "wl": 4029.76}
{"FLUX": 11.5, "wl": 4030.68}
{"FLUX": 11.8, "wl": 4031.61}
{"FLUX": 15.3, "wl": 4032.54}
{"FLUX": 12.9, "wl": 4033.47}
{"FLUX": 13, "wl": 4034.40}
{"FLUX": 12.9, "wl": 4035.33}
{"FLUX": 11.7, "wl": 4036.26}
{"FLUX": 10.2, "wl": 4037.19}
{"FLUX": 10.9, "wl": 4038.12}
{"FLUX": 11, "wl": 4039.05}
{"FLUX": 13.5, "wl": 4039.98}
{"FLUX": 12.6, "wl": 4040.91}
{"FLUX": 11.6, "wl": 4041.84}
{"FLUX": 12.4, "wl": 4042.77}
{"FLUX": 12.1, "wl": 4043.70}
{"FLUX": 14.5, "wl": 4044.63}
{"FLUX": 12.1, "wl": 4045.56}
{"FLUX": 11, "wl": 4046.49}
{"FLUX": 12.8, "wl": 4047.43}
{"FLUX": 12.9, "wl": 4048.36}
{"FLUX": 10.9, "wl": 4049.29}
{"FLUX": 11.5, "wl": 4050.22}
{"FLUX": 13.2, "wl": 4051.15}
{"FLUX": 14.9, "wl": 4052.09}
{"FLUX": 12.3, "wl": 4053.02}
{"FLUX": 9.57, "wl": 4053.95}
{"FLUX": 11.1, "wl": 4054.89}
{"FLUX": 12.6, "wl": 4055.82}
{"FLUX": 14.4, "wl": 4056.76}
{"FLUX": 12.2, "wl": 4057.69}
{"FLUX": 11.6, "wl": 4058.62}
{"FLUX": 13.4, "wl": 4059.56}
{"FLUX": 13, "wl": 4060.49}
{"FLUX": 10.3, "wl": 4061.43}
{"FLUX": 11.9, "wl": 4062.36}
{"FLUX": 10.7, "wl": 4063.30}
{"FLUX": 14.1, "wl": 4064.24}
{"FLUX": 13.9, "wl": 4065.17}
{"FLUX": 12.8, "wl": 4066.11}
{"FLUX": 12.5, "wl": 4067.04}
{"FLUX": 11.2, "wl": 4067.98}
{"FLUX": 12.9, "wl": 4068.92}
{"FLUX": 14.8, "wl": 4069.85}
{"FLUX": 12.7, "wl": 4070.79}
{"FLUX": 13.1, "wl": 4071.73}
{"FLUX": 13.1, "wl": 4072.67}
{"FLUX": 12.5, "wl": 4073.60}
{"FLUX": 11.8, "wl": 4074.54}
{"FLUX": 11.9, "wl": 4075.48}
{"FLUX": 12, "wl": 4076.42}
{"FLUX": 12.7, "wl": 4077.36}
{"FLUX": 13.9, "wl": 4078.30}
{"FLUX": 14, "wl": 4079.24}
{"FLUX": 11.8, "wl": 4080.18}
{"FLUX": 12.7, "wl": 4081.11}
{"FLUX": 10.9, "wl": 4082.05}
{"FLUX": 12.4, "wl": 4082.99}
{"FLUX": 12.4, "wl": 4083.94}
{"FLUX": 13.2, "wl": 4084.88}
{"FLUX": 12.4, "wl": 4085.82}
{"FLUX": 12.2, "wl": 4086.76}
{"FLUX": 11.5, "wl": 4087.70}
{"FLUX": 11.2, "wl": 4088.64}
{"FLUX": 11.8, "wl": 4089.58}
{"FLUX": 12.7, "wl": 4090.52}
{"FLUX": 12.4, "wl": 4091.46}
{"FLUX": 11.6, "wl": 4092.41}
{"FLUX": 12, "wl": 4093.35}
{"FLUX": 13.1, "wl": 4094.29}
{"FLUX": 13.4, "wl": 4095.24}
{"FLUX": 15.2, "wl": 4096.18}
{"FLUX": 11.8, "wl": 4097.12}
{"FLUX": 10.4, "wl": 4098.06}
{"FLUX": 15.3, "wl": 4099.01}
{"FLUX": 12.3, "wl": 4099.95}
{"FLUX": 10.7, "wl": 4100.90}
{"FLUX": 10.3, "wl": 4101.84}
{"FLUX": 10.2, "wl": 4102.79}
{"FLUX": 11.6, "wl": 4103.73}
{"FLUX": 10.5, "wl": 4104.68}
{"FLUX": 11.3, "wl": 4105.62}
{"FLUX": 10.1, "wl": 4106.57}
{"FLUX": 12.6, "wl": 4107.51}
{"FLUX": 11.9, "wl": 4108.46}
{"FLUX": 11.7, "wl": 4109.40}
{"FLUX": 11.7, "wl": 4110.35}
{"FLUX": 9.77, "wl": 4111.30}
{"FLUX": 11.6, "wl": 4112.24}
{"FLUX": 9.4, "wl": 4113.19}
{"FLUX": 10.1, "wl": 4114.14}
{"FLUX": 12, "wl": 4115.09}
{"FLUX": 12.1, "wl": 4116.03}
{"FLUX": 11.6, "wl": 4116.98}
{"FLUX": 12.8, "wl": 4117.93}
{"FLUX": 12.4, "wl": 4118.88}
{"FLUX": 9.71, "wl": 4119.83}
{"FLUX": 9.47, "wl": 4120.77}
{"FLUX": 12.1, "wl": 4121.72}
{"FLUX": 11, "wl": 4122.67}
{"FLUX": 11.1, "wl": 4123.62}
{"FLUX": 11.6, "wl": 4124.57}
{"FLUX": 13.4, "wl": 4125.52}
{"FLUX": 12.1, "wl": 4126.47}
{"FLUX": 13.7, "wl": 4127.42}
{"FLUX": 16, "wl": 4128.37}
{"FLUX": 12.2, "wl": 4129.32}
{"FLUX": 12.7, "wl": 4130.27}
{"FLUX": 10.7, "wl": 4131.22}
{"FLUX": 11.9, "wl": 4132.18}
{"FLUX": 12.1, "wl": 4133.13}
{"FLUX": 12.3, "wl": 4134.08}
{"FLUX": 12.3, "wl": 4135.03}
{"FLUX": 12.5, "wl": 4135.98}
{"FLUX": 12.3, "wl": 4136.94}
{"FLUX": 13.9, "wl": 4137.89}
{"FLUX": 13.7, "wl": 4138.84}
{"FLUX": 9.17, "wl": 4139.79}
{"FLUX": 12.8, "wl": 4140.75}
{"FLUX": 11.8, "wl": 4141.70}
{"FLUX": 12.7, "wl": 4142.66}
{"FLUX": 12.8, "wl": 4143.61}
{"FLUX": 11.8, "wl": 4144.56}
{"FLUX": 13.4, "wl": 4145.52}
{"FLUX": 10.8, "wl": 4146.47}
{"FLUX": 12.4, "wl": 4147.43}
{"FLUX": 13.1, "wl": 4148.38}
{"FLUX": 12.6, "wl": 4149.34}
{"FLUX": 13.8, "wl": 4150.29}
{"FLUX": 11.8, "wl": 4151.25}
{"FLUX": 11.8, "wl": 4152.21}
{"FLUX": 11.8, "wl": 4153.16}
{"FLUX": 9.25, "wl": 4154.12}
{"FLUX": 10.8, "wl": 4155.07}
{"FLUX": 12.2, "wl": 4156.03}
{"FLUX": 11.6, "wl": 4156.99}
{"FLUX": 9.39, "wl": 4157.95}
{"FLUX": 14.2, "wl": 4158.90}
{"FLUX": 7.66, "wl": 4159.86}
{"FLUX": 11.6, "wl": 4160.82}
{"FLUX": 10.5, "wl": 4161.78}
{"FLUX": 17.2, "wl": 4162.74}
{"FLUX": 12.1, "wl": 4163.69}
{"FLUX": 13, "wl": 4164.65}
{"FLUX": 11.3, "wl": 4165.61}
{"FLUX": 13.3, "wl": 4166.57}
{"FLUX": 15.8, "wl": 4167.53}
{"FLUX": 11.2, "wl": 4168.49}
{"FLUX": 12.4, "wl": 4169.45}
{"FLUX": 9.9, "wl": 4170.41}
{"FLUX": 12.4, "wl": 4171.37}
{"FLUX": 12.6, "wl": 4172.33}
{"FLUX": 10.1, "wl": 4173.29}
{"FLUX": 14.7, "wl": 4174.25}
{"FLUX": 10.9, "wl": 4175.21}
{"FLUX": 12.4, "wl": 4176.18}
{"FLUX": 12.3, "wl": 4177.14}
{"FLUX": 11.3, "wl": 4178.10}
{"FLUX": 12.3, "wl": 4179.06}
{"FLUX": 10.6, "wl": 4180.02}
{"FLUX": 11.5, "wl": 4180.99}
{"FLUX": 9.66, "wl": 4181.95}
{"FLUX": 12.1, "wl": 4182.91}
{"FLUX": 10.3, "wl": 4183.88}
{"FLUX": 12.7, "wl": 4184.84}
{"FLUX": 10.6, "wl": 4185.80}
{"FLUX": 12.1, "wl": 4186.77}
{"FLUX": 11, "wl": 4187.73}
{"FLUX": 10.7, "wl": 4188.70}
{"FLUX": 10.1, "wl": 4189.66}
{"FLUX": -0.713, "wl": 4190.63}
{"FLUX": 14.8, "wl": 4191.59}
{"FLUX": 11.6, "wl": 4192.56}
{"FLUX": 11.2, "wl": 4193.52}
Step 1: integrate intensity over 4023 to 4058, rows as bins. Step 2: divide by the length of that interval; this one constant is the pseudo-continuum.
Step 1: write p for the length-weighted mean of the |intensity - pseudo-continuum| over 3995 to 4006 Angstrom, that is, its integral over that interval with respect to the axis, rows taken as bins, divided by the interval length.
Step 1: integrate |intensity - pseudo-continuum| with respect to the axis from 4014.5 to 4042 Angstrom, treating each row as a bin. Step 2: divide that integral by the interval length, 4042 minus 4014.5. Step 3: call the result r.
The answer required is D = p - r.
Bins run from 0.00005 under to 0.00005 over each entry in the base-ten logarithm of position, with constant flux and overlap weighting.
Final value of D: 0.5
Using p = 1.59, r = 1.13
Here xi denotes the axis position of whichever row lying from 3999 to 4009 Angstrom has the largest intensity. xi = 4002.94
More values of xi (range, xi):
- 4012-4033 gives 4032.54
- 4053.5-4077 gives 4069.85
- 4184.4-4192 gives 4191.59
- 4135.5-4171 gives 4162.74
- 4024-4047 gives 4032.54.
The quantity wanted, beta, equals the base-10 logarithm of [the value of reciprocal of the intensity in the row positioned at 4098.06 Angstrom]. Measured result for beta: -1.02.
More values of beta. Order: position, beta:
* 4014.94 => -1.04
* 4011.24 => -1.07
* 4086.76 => -1.09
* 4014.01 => -1.08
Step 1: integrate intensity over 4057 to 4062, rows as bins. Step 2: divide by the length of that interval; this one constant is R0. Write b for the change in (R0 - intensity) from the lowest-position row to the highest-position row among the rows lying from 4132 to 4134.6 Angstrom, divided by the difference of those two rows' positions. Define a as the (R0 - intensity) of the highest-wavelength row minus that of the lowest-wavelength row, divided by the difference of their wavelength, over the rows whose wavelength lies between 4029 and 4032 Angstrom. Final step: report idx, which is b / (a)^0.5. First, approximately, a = 0.70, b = -0.2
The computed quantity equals -0.3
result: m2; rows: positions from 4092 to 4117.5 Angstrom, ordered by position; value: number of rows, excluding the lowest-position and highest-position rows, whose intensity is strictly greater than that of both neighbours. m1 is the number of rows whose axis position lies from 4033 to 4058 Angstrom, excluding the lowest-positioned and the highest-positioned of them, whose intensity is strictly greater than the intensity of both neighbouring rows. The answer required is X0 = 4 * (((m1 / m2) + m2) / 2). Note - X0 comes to 16.0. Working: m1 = 7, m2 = 7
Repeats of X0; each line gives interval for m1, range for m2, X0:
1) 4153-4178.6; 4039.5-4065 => 16.9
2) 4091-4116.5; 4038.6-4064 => 17.5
